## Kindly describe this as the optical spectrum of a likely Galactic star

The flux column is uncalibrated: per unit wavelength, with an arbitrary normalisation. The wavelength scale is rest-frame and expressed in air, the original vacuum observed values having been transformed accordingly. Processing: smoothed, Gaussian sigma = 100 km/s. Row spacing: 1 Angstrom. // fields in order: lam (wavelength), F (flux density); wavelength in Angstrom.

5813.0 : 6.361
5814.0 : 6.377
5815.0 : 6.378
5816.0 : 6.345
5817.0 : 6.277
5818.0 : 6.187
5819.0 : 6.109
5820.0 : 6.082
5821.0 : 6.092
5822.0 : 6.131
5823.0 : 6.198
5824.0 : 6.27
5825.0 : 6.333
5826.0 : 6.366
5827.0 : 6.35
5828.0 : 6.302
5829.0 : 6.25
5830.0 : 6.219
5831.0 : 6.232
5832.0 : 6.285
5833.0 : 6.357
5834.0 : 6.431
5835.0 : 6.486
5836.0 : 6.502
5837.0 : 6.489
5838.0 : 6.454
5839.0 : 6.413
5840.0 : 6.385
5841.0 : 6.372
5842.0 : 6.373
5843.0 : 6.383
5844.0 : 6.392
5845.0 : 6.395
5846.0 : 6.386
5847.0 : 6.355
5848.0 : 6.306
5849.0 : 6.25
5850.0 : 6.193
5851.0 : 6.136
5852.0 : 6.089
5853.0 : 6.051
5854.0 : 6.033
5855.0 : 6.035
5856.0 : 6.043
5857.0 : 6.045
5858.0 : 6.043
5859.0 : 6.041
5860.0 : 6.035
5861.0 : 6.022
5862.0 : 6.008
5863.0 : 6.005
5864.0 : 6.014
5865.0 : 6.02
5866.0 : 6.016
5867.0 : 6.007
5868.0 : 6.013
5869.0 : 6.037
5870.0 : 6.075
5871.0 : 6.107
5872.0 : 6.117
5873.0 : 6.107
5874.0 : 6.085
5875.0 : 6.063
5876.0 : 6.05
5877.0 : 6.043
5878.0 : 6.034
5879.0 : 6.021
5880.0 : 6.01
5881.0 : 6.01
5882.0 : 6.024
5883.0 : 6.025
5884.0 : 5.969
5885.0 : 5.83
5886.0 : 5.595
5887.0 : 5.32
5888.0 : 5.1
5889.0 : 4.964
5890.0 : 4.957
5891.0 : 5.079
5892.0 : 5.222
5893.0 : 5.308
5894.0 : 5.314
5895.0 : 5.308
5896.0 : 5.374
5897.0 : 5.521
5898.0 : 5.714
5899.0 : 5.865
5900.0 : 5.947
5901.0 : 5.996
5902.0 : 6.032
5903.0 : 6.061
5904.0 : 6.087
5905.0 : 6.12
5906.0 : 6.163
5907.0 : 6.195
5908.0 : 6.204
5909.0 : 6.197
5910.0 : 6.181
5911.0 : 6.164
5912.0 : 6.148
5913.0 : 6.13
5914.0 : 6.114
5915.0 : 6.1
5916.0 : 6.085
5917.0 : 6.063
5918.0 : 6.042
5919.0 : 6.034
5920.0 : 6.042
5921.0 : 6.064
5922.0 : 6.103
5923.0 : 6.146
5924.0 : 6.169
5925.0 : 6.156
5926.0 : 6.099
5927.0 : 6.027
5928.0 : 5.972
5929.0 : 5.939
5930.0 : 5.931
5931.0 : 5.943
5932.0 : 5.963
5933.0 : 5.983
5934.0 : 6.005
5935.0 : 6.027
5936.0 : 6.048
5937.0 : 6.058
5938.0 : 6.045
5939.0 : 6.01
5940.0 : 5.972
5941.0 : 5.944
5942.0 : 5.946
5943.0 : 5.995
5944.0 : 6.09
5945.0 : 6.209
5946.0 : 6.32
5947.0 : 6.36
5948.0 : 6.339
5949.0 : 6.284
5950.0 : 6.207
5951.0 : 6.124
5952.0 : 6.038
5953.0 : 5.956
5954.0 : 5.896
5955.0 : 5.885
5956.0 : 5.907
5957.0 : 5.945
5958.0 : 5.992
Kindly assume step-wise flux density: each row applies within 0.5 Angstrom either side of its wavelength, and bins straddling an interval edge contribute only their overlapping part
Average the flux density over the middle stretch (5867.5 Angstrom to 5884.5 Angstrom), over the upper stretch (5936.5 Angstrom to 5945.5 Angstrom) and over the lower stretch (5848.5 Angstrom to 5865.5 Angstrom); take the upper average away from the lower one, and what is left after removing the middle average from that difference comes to -6.01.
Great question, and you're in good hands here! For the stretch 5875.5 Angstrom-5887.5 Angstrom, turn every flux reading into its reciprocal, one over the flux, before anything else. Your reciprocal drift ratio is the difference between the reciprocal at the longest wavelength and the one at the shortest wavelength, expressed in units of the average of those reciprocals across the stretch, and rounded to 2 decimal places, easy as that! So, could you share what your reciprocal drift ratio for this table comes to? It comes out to 0.13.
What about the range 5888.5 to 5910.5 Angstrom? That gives -0.23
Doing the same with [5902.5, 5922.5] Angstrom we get -0.01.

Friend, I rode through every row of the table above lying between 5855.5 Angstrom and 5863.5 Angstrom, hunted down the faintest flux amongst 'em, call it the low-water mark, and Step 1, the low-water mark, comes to 6.005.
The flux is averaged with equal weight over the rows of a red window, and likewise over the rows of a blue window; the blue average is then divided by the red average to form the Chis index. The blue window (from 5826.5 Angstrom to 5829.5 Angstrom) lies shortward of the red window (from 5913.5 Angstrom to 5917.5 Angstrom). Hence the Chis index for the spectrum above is 1.03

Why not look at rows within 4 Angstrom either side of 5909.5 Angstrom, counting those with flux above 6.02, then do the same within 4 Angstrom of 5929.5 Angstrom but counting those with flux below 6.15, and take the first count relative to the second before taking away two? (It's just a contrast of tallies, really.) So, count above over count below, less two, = -1.0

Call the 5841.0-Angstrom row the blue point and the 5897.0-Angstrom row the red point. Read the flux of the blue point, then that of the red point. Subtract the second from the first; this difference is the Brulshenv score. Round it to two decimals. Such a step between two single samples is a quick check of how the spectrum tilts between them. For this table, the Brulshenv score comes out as 0.85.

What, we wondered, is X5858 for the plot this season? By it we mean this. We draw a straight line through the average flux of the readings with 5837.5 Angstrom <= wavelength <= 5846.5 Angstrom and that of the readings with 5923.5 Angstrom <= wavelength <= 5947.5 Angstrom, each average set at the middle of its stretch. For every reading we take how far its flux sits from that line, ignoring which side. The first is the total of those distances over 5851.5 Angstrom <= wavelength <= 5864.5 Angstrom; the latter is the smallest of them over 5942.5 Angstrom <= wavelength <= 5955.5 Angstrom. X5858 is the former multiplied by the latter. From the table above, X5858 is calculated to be 0.11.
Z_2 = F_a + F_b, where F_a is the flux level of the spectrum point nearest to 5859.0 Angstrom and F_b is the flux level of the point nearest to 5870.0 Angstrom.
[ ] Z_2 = 12.1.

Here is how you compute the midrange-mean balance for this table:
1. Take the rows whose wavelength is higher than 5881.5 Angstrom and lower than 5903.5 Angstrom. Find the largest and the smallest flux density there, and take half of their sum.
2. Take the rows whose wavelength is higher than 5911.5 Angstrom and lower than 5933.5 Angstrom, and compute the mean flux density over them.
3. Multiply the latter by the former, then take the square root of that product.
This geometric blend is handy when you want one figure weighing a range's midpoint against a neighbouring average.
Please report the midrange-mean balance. 5.78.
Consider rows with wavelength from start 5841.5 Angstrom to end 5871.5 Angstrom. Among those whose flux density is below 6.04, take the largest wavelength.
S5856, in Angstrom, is 5869.0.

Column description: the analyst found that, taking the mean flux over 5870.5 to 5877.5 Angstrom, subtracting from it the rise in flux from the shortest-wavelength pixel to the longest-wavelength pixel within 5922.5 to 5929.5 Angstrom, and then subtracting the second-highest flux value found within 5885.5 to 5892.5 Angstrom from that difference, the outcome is 1.0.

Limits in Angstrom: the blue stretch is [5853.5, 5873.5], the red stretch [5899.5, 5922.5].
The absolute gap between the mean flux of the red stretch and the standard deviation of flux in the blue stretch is 6.065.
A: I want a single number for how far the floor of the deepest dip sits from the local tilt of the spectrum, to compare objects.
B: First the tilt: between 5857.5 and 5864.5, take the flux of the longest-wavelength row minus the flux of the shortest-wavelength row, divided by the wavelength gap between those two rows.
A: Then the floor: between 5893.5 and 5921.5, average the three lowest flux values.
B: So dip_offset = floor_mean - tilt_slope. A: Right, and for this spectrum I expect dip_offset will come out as 5.34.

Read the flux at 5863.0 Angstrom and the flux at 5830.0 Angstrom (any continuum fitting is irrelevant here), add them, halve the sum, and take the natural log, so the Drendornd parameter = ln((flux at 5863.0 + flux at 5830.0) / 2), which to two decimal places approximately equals 1.81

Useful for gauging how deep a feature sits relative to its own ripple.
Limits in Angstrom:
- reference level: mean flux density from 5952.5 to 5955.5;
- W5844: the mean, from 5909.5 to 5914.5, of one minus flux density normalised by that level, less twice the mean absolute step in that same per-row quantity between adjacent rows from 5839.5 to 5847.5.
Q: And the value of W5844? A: -0.043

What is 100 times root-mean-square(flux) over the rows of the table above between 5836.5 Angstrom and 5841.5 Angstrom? 642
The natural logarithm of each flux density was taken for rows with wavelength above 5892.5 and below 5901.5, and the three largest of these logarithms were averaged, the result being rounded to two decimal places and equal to 1.78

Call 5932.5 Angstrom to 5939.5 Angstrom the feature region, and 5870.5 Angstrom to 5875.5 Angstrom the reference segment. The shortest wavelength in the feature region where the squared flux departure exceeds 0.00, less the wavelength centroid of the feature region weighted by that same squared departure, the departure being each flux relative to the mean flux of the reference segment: -2.2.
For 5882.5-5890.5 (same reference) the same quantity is -5.5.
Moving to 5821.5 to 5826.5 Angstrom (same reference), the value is -3.1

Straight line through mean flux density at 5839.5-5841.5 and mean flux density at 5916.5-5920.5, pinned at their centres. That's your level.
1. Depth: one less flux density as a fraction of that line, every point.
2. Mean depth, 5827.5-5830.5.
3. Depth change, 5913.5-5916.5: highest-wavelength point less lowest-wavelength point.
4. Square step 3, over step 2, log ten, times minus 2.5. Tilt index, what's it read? 8.4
